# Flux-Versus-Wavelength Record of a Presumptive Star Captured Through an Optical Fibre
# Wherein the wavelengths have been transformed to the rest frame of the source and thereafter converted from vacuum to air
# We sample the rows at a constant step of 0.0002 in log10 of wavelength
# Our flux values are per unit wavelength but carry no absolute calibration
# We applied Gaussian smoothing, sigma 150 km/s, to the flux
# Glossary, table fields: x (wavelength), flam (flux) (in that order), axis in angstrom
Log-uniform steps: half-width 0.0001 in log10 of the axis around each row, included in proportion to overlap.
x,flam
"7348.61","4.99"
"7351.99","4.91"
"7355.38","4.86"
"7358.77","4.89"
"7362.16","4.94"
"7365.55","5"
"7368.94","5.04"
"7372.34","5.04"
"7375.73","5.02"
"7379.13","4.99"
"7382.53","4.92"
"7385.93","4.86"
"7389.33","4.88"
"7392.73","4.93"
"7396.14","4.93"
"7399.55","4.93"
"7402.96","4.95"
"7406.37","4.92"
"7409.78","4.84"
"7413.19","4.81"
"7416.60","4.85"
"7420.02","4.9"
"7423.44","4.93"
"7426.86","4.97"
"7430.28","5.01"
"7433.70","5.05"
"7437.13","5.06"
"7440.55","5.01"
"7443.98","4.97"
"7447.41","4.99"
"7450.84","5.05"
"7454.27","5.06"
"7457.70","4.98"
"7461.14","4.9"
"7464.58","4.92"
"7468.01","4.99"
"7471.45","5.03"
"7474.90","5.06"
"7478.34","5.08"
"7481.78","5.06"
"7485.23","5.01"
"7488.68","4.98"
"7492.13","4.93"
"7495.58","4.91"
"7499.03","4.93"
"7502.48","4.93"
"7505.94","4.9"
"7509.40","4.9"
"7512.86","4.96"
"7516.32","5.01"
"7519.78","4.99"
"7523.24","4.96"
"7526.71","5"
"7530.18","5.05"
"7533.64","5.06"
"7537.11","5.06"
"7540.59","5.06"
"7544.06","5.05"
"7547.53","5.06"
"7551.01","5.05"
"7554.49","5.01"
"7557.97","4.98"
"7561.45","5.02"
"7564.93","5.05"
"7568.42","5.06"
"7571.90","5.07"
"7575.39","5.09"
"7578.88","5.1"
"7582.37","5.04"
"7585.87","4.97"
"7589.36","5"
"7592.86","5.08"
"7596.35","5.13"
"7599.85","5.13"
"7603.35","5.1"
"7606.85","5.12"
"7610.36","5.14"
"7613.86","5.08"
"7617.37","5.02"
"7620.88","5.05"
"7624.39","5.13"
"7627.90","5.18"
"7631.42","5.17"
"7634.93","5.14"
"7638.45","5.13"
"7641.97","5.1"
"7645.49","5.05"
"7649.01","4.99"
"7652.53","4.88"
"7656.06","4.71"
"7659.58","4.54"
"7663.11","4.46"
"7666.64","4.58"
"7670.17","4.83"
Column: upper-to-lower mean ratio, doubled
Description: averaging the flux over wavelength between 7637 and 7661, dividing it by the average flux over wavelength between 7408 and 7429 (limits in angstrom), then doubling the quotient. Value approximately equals 2.01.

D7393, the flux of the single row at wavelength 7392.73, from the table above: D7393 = 4.93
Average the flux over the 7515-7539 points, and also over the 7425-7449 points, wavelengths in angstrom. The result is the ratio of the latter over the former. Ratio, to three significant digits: 0.998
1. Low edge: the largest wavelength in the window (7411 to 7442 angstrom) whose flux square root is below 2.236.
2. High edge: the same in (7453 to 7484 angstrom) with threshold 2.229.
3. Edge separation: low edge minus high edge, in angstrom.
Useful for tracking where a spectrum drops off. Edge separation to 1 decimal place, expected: -37.7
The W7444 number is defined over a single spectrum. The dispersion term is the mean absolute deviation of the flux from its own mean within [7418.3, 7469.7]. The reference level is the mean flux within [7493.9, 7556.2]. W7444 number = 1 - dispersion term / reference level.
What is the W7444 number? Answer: 0.991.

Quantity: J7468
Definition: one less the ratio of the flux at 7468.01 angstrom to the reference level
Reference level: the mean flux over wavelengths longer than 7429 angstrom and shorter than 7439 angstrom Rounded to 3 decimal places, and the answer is 0.010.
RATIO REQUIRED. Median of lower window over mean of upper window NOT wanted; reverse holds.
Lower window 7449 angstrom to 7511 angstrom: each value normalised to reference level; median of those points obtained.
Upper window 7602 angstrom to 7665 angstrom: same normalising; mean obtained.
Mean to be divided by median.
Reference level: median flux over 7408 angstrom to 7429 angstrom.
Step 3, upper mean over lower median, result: 1.00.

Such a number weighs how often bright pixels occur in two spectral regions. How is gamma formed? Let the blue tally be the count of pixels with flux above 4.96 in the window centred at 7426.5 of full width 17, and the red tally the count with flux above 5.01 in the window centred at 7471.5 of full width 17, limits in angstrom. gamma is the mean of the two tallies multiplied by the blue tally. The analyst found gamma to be 9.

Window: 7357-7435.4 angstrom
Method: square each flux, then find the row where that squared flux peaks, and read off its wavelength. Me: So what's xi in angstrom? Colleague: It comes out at 7433.70 angstrom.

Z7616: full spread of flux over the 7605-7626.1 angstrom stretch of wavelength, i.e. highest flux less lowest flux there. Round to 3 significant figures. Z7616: 0.120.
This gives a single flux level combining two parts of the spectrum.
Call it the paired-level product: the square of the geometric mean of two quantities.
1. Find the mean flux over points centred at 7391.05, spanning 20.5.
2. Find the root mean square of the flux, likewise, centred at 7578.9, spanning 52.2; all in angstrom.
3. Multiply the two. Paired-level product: 24.8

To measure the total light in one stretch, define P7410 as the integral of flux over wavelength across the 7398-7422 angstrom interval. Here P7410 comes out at 117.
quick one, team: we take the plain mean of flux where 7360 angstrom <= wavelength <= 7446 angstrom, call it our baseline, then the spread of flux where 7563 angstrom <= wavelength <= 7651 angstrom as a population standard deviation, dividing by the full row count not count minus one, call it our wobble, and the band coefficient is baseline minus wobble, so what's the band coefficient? 4.90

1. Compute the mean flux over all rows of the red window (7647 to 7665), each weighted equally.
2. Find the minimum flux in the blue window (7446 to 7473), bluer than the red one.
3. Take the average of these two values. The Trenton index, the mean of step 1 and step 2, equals 4.81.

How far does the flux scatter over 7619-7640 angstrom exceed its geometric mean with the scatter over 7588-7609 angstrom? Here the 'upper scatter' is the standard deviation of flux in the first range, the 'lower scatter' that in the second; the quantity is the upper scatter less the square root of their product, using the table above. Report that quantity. -0.002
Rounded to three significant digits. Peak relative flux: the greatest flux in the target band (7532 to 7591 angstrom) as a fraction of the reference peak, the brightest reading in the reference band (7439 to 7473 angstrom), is 1.01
